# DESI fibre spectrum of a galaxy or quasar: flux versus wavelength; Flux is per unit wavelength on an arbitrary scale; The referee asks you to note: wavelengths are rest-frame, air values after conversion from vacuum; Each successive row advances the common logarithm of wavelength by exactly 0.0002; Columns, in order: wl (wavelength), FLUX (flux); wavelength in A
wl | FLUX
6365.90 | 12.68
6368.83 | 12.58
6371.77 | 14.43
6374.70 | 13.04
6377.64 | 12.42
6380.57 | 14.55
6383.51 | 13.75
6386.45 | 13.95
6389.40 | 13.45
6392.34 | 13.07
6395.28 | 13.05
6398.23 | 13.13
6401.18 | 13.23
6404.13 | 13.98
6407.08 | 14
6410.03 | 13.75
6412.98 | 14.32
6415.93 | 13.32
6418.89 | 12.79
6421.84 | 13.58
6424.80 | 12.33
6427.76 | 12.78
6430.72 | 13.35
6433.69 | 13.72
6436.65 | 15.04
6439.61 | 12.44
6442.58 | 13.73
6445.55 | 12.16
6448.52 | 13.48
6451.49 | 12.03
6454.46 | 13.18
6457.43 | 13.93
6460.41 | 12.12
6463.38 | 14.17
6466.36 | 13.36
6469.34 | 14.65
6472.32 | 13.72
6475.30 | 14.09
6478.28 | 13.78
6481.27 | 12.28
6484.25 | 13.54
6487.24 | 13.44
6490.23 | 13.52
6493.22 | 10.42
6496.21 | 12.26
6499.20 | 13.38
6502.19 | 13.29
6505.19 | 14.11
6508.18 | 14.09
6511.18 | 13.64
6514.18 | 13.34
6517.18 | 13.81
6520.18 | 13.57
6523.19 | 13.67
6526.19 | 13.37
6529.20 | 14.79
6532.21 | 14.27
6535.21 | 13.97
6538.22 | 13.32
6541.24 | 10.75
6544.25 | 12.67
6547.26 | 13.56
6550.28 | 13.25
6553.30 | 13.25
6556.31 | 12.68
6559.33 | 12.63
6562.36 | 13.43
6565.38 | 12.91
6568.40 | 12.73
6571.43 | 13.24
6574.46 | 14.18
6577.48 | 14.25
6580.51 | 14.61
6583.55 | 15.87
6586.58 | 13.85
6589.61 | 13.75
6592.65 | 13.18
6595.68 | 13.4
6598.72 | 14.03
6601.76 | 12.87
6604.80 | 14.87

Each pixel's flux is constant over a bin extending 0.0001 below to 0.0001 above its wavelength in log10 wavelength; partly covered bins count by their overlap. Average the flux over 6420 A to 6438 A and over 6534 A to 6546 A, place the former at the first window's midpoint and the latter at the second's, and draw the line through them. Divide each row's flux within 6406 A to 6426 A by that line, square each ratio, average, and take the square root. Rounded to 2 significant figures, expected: 0.99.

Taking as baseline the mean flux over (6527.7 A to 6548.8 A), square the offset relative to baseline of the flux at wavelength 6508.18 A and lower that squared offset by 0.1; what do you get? 0.5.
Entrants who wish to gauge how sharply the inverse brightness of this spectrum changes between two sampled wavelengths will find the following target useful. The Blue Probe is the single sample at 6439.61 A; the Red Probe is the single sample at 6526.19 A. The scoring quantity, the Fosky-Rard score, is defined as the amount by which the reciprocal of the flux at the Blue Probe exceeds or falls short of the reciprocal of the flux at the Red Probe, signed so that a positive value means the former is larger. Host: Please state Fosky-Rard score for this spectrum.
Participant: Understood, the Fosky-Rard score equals 0.0056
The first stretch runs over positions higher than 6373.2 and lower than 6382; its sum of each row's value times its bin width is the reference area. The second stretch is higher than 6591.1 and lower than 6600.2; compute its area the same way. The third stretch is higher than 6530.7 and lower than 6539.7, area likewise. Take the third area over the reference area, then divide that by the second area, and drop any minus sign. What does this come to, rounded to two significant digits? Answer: 0.0086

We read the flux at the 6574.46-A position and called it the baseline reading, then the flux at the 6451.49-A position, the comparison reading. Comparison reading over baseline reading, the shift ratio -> 0.85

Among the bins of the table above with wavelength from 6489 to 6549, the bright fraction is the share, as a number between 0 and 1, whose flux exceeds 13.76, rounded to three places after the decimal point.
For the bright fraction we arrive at 0.300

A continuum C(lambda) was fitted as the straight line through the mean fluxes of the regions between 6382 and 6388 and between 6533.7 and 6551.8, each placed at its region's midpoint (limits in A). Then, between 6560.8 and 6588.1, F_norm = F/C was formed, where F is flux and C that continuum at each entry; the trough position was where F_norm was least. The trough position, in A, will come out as 6568.40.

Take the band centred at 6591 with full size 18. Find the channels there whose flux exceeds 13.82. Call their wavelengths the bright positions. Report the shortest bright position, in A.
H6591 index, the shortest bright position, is 6583.55 A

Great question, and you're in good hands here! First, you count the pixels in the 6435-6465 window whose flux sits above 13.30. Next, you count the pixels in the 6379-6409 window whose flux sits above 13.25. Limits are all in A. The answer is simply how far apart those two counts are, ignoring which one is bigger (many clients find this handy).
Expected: 1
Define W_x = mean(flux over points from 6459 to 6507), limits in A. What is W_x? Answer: 13.3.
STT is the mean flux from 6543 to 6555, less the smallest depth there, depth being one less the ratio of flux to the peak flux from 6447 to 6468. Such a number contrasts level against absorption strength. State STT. 13.1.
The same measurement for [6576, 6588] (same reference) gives 14.8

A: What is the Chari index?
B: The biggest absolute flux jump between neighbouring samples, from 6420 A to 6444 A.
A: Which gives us 2.6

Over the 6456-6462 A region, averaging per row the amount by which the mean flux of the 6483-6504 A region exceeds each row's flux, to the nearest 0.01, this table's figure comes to -0.19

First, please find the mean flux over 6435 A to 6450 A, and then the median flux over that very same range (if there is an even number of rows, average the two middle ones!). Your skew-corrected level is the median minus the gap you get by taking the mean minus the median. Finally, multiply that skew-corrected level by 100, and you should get 1359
